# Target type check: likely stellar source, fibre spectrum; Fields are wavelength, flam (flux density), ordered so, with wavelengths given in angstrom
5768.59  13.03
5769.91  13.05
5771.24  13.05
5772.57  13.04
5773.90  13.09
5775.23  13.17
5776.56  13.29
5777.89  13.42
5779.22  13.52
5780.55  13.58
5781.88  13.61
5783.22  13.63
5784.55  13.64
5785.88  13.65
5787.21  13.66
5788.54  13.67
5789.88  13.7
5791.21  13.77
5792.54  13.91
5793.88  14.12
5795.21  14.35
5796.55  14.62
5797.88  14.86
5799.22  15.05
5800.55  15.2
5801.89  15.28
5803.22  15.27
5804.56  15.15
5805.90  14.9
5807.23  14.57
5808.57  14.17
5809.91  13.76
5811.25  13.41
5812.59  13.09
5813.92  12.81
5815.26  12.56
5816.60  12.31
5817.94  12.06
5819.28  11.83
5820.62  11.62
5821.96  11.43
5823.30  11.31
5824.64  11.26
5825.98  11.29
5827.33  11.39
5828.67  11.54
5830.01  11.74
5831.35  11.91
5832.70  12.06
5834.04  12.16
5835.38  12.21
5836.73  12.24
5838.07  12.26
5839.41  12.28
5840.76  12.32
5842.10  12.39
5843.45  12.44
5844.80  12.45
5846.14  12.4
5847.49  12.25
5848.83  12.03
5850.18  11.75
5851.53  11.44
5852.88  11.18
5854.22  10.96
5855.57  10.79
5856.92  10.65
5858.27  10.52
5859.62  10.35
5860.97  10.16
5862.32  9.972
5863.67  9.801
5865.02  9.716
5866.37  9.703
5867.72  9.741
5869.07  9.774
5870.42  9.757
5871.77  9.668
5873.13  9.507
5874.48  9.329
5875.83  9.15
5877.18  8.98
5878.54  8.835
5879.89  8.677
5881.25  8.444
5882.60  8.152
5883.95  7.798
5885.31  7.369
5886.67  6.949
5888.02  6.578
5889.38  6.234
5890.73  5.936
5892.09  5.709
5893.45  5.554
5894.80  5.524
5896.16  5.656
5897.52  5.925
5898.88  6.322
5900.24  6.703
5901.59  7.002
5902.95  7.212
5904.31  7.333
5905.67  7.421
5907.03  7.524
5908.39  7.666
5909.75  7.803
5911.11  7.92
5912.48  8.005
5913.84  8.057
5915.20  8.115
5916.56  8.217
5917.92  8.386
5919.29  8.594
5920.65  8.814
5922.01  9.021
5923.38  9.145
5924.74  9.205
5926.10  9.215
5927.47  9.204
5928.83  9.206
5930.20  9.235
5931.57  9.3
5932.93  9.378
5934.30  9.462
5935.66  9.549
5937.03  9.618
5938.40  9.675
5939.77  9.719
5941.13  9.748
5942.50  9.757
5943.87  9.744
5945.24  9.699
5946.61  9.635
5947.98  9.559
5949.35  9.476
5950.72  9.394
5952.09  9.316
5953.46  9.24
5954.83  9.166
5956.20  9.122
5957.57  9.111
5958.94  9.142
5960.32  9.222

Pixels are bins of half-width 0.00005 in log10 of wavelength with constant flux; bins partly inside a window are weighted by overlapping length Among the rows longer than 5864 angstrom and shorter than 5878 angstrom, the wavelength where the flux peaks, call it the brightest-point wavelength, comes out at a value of 5869.07 angstrom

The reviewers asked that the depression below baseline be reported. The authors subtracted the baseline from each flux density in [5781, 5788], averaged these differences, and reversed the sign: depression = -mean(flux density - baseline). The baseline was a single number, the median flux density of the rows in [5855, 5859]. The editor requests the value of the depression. -3.0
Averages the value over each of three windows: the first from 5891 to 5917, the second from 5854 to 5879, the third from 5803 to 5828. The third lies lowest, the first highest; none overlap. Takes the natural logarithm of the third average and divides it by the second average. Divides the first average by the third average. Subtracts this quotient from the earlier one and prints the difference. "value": -0.29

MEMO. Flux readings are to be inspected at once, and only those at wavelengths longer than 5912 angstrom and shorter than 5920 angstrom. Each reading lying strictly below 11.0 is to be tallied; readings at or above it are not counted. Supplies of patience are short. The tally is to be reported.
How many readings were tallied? 6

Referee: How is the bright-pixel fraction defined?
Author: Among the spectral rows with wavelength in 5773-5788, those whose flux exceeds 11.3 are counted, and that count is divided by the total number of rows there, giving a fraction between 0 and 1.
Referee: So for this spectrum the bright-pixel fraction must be 1.0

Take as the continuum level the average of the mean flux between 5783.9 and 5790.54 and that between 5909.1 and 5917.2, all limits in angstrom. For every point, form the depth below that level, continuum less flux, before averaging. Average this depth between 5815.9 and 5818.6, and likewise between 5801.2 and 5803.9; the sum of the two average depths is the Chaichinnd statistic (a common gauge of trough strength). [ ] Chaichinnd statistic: -6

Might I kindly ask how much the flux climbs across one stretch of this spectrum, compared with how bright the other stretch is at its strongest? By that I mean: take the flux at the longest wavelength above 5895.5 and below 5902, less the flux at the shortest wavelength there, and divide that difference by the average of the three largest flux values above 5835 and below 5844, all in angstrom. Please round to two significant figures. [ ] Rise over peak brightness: 0.11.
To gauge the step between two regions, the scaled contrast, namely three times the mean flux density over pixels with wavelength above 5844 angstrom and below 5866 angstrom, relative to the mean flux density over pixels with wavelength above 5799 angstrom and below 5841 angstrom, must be 2.6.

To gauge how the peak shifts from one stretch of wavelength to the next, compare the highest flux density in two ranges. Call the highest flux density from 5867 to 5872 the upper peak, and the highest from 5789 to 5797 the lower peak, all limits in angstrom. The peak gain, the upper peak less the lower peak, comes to -4.8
